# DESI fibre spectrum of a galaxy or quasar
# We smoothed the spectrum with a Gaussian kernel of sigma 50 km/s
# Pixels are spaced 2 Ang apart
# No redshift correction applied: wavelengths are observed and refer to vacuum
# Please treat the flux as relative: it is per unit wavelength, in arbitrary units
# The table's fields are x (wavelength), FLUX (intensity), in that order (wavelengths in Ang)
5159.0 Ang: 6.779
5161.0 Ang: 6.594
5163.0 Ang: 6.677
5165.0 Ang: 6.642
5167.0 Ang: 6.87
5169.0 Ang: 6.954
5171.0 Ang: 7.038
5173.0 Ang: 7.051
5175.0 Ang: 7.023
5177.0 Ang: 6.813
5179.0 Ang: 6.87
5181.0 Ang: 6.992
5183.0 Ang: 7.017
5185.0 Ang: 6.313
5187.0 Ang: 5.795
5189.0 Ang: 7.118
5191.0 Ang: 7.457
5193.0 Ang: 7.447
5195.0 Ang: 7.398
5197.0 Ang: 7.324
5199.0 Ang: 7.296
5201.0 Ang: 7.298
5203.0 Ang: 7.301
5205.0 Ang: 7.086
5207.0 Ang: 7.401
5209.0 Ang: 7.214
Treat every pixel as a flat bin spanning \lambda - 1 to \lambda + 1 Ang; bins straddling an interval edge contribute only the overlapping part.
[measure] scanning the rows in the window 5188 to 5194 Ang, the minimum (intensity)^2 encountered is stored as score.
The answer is 50.7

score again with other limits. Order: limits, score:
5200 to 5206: 50.2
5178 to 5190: 33.6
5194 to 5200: 53.2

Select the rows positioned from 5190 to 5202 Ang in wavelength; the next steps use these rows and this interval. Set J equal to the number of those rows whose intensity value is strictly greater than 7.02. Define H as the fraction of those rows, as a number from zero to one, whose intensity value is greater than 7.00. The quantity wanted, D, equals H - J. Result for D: -5.0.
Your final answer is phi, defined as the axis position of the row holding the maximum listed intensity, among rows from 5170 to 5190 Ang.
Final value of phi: 5189.0 Ang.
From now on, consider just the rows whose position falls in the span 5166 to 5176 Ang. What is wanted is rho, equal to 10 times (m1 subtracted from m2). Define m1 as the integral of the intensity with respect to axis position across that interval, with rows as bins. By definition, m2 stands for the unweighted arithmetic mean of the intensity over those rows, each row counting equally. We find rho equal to -629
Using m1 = 69.9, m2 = 7.0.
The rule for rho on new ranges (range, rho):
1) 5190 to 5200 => -665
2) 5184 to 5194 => -614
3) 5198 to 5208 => -655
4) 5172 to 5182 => -625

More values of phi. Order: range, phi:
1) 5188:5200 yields 5191.0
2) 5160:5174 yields 5173.0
